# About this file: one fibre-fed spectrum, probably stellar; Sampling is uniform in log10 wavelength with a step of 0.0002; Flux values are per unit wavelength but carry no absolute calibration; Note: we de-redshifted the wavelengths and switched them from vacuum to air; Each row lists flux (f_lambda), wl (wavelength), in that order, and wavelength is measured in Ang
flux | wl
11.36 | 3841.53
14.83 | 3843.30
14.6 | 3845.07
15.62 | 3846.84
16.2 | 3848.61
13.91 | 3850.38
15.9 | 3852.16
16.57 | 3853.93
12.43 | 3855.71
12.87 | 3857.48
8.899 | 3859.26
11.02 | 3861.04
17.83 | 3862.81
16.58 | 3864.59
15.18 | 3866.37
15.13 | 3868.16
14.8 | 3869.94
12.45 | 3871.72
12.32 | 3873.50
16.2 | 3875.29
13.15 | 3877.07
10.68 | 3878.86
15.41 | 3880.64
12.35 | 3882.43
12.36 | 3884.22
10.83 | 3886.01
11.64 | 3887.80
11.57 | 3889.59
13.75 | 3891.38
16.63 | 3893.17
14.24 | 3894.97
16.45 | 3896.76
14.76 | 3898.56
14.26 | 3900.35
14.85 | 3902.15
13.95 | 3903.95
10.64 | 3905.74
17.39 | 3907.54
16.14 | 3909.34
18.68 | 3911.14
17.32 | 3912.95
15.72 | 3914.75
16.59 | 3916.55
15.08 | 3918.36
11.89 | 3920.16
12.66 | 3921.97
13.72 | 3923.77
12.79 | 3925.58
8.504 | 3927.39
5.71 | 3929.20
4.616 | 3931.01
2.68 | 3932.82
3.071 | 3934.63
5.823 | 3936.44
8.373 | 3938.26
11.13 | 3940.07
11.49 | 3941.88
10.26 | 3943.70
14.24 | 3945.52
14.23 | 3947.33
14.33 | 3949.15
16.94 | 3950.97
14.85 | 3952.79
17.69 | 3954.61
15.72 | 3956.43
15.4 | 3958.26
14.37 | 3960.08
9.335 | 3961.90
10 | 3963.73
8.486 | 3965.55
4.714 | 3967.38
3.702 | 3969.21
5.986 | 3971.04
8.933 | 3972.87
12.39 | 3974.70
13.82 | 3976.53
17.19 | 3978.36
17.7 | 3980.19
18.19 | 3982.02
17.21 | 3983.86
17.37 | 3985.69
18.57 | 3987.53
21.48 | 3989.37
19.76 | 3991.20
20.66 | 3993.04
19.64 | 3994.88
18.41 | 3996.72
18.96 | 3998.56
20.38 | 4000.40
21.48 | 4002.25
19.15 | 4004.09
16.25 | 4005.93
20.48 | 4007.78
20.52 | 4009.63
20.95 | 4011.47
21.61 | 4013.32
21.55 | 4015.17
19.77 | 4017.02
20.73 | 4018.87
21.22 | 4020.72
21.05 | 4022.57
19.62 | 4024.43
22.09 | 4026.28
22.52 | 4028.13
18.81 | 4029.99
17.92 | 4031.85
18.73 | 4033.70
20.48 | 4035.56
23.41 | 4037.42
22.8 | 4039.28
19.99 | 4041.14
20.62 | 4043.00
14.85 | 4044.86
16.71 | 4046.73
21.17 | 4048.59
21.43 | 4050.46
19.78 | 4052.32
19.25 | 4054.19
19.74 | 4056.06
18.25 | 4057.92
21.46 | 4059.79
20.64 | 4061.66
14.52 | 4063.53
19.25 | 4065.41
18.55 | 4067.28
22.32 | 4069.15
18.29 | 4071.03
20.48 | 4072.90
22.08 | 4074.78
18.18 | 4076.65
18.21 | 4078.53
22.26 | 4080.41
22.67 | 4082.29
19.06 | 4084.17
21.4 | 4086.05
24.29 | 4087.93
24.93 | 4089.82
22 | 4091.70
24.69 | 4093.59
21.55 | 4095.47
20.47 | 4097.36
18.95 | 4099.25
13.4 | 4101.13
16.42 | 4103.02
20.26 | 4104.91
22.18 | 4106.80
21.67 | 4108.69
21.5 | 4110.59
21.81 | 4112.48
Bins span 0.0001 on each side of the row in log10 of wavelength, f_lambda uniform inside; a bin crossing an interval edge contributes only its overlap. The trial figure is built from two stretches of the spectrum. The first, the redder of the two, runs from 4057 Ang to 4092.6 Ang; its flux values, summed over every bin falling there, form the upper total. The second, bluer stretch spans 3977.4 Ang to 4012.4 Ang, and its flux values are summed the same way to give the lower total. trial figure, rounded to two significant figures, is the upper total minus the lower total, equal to 24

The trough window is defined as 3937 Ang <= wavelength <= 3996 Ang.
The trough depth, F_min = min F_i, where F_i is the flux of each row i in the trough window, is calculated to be 3.702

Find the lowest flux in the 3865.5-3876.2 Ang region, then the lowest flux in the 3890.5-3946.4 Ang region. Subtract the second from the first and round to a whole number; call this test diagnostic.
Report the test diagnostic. 10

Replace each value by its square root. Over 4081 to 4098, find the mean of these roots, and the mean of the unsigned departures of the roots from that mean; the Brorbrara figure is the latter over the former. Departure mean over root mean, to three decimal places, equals 0.036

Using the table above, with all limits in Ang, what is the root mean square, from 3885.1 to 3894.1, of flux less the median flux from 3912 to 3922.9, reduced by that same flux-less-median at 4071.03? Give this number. 0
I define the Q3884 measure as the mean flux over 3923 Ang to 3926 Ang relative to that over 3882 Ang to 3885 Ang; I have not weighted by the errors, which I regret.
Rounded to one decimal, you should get 1.1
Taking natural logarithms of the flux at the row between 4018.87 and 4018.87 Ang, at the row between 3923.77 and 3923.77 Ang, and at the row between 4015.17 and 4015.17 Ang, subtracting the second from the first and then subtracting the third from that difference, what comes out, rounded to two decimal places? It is -2.66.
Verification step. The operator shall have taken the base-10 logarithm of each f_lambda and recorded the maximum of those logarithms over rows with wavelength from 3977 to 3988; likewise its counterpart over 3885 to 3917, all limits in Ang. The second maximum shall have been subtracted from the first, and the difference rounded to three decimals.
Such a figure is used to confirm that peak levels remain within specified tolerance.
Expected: -0.003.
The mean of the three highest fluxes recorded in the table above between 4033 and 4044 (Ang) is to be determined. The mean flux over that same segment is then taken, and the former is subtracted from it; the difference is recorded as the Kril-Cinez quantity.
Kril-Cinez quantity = -1.3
